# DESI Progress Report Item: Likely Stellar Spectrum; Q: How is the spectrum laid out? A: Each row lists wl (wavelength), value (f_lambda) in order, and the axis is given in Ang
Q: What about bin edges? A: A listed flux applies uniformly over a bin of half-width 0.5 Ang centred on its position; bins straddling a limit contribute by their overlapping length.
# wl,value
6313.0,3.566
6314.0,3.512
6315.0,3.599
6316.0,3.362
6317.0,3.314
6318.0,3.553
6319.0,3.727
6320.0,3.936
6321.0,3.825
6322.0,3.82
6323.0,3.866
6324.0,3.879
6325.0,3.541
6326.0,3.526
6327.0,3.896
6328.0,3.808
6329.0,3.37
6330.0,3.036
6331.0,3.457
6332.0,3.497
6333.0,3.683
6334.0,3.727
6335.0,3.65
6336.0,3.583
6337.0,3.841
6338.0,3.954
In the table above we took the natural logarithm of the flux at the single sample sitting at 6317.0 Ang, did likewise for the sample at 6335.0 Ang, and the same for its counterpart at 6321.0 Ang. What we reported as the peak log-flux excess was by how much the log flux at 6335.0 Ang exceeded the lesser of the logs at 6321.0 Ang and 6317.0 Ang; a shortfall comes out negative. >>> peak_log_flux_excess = 0.10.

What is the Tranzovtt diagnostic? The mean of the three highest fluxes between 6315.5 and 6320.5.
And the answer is 3.74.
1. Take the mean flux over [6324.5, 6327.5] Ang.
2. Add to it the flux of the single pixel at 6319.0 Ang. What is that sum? 7.4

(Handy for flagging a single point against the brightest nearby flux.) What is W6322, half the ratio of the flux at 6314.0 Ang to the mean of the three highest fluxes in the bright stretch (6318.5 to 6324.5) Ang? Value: 0.45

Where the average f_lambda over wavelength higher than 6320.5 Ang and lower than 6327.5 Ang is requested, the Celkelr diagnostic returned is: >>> 3.76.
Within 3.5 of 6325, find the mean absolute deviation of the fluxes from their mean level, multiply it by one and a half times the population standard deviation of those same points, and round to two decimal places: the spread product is 0.03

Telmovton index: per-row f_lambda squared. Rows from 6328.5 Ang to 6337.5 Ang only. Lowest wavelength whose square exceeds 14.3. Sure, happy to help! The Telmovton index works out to 6337.0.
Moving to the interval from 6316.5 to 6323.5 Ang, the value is 6320.0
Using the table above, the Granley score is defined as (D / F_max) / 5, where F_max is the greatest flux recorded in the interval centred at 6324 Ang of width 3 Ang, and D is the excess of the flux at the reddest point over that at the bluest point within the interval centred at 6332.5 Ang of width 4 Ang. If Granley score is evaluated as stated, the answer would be 0.014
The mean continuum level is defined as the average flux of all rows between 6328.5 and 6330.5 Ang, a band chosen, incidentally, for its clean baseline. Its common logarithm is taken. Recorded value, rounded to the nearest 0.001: 0.506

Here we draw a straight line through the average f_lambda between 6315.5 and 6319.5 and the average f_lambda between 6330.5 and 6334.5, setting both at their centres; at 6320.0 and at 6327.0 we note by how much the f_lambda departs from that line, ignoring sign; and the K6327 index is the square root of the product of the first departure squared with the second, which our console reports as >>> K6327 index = 0.25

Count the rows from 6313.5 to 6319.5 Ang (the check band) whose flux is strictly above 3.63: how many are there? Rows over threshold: 1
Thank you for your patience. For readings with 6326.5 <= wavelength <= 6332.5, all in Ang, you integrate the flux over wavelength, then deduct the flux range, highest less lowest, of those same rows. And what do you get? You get 20.2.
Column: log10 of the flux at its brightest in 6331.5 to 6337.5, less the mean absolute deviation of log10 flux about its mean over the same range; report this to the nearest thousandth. 0.574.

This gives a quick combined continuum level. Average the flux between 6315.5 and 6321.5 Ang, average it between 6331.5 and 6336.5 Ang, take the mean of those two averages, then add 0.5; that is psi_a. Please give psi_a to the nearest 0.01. 4.12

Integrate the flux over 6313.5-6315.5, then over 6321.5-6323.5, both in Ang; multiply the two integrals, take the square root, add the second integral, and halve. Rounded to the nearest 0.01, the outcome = 7.54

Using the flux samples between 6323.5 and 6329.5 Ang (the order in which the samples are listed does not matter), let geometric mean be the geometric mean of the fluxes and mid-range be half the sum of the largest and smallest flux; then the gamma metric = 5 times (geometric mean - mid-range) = 0.16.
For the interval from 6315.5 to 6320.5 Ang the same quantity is -0.27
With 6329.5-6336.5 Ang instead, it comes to 0.65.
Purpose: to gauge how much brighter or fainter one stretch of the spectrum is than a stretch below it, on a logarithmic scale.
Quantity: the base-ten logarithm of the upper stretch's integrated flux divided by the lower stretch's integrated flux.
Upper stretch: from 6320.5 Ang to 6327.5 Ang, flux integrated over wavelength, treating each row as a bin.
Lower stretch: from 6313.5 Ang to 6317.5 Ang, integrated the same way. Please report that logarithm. 0.28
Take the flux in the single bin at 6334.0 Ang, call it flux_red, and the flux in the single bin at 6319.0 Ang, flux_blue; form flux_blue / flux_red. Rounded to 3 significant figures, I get 1.00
